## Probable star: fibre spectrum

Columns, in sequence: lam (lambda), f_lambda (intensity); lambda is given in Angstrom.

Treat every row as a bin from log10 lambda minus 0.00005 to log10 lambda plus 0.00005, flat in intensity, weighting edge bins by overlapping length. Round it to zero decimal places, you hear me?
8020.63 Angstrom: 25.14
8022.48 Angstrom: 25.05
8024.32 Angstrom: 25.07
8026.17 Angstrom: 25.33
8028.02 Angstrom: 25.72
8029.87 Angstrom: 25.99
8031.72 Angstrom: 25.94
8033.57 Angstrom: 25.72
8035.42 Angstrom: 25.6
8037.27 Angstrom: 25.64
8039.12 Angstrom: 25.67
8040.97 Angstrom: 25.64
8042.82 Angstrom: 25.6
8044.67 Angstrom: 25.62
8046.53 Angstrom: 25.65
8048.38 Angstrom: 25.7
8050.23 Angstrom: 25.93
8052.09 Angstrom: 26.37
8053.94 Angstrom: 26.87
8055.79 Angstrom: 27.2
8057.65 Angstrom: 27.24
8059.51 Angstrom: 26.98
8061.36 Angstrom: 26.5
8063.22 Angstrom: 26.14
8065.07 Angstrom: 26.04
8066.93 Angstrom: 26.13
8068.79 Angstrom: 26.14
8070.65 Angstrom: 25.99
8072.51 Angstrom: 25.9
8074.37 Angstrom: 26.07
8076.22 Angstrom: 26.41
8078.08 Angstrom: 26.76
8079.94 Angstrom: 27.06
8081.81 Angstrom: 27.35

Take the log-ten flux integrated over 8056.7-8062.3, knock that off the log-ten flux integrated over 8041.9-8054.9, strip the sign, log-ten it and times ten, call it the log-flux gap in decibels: 10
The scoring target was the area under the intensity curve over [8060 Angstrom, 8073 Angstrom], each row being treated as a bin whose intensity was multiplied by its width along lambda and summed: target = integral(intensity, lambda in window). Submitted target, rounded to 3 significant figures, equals 340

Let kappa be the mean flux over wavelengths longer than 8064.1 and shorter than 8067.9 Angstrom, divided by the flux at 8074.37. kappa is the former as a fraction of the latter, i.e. 1.00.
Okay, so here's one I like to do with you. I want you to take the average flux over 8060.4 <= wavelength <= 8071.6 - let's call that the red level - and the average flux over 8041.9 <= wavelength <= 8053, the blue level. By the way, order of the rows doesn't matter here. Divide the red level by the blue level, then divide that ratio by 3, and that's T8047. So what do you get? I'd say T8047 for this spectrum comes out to 0.338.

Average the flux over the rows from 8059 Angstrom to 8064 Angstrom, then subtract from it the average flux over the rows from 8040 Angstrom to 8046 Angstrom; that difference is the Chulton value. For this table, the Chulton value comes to 0.92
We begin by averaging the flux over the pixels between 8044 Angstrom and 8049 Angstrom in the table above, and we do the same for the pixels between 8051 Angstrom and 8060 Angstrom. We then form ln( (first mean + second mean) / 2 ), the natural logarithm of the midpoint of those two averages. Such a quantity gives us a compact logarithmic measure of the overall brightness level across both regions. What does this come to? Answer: 3.27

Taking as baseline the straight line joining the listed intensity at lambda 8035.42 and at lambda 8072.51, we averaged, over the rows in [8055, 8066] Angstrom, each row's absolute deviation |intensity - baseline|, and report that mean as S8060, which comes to 0.9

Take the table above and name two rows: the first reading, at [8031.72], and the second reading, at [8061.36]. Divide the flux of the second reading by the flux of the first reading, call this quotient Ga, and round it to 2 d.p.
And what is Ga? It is 1.02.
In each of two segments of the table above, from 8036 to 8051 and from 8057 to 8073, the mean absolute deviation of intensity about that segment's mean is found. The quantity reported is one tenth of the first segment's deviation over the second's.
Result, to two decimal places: 0.02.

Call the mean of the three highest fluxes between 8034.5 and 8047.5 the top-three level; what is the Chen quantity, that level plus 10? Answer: 35.7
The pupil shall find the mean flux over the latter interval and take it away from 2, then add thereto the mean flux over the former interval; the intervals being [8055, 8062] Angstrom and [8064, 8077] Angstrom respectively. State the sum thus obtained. 2.9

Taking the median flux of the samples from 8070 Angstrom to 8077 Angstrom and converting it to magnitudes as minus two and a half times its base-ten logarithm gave -3.54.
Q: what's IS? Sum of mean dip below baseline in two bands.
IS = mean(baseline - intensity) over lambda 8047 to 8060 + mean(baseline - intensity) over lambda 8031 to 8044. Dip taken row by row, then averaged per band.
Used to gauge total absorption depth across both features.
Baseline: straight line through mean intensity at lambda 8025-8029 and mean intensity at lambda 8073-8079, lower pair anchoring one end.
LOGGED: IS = -0.6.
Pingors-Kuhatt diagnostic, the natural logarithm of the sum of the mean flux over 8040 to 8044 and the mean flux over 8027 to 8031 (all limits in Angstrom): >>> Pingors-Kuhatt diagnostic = 3.94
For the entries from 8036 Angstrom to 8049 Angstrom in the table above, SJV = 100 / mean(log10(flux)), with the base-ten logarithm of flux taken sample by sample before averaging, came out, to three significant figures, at 71.0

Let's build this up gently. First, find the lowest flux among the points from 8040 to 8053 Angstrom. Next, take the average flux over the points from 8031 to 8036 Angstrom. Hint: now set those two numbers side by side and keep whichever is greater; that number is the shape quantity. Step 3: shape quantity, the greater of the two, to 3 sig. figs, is 25.8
